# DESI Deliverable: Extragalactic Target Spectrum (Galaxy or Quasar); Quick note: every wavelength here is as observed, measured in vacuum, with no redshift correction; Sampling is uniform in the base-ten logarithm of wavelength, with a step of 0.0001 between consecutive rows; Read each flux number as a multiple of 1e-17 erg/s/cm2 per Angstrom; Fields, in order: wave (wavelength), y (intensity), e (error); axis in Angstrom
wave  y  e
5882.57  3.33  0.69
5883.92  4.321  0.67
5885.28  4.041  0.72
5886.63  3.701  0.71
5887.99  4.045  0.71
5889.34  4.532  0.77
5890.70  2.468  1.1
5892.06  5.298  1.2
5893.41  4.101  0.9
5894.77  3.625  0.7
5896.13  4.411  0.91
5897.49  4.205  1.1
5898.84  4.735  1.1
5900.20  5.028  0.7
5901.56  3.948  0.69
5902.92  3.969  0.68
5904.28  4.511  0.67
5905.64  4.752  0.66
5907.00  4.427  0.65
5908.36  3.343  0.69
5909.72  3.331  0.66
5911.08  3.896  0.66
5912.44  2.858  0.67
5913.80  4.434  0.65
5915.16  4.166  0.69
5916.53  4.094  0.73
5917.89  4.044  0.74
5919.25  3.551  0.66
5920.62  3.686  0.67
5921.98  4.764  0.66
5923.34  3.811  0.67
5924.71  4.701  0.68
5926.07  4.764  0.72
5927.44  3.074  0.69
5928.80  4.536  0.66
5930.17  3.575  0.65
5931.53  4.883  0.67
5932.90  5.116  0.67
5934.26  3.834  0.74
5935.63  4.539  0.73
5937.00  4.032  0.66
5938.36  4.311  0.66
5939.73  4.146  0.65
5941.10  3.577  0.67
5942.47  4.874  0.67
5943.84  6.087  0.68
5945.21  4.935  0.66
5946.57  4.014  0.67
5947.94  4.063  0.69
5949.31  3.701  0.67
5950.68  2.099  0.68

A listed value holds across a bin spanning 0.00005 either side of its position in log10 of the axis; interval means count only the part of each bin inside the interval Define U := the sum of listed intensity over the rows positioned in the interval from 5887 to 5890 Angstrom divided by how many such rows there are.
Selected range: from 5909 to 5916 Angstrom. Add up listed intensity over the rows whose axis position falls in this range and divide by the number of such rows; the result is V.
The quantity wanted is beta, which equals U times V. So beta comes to 16.0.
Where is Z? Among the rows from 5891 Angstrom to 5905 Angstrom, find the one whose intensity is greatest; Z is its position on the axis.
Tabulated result 5892.06 Angstrom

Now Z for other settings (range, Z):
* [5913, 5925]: 5921.98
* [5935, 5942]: 5935.63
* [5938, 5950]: 5943.84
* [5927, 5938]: 5932.90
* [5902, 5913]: 5905.64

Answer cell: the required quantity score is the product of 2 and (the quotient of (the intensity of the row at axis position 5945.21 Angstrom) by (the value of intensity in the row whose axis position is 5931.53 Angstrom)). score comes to 2.0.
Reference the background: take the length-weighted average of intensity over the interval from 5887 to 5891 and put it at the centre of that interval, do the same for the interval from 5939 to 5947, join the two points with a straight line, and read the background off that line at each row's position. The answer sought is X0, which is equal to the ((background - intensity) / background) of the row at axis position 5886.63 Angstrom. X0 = 0.02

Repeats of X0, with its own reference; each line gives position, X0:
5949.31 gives 0.22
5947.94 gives 0.14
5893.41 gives -0.06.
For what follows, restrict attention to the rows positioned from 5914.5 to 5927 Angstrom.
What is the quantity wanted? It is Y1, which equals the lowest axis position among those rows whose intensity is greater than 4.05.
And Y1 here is 5915.16 Angstrom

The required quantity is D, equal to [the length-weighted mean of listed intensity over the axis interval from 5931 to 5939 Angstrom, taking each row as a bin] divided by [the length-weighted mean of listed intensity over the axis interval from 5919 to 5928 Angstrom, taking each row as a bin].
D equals 1.089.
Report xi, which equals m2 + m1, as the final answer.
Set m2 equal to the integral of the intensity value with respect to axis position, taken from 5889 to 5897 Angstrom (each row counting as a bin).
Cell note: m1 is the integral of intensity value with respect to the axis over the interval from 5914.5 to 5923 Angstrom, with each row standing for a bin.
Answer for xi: 67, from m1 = 34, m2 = 32.4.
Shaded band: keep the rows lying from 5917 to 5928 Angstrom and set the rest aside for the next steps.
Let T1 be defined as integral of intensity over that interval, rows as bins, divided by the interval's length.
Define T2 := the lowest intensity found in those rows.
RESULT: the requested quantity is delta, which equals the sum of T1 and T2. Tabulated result 7.13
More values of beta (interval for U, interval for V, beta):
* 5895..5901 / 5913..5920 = 18.6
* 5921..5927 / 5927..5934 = 19.1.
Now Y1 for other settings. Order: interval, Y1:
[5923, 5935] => 5924.71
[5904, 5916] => 5904.28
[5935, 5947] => 5935.63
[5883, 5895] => 5883.92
